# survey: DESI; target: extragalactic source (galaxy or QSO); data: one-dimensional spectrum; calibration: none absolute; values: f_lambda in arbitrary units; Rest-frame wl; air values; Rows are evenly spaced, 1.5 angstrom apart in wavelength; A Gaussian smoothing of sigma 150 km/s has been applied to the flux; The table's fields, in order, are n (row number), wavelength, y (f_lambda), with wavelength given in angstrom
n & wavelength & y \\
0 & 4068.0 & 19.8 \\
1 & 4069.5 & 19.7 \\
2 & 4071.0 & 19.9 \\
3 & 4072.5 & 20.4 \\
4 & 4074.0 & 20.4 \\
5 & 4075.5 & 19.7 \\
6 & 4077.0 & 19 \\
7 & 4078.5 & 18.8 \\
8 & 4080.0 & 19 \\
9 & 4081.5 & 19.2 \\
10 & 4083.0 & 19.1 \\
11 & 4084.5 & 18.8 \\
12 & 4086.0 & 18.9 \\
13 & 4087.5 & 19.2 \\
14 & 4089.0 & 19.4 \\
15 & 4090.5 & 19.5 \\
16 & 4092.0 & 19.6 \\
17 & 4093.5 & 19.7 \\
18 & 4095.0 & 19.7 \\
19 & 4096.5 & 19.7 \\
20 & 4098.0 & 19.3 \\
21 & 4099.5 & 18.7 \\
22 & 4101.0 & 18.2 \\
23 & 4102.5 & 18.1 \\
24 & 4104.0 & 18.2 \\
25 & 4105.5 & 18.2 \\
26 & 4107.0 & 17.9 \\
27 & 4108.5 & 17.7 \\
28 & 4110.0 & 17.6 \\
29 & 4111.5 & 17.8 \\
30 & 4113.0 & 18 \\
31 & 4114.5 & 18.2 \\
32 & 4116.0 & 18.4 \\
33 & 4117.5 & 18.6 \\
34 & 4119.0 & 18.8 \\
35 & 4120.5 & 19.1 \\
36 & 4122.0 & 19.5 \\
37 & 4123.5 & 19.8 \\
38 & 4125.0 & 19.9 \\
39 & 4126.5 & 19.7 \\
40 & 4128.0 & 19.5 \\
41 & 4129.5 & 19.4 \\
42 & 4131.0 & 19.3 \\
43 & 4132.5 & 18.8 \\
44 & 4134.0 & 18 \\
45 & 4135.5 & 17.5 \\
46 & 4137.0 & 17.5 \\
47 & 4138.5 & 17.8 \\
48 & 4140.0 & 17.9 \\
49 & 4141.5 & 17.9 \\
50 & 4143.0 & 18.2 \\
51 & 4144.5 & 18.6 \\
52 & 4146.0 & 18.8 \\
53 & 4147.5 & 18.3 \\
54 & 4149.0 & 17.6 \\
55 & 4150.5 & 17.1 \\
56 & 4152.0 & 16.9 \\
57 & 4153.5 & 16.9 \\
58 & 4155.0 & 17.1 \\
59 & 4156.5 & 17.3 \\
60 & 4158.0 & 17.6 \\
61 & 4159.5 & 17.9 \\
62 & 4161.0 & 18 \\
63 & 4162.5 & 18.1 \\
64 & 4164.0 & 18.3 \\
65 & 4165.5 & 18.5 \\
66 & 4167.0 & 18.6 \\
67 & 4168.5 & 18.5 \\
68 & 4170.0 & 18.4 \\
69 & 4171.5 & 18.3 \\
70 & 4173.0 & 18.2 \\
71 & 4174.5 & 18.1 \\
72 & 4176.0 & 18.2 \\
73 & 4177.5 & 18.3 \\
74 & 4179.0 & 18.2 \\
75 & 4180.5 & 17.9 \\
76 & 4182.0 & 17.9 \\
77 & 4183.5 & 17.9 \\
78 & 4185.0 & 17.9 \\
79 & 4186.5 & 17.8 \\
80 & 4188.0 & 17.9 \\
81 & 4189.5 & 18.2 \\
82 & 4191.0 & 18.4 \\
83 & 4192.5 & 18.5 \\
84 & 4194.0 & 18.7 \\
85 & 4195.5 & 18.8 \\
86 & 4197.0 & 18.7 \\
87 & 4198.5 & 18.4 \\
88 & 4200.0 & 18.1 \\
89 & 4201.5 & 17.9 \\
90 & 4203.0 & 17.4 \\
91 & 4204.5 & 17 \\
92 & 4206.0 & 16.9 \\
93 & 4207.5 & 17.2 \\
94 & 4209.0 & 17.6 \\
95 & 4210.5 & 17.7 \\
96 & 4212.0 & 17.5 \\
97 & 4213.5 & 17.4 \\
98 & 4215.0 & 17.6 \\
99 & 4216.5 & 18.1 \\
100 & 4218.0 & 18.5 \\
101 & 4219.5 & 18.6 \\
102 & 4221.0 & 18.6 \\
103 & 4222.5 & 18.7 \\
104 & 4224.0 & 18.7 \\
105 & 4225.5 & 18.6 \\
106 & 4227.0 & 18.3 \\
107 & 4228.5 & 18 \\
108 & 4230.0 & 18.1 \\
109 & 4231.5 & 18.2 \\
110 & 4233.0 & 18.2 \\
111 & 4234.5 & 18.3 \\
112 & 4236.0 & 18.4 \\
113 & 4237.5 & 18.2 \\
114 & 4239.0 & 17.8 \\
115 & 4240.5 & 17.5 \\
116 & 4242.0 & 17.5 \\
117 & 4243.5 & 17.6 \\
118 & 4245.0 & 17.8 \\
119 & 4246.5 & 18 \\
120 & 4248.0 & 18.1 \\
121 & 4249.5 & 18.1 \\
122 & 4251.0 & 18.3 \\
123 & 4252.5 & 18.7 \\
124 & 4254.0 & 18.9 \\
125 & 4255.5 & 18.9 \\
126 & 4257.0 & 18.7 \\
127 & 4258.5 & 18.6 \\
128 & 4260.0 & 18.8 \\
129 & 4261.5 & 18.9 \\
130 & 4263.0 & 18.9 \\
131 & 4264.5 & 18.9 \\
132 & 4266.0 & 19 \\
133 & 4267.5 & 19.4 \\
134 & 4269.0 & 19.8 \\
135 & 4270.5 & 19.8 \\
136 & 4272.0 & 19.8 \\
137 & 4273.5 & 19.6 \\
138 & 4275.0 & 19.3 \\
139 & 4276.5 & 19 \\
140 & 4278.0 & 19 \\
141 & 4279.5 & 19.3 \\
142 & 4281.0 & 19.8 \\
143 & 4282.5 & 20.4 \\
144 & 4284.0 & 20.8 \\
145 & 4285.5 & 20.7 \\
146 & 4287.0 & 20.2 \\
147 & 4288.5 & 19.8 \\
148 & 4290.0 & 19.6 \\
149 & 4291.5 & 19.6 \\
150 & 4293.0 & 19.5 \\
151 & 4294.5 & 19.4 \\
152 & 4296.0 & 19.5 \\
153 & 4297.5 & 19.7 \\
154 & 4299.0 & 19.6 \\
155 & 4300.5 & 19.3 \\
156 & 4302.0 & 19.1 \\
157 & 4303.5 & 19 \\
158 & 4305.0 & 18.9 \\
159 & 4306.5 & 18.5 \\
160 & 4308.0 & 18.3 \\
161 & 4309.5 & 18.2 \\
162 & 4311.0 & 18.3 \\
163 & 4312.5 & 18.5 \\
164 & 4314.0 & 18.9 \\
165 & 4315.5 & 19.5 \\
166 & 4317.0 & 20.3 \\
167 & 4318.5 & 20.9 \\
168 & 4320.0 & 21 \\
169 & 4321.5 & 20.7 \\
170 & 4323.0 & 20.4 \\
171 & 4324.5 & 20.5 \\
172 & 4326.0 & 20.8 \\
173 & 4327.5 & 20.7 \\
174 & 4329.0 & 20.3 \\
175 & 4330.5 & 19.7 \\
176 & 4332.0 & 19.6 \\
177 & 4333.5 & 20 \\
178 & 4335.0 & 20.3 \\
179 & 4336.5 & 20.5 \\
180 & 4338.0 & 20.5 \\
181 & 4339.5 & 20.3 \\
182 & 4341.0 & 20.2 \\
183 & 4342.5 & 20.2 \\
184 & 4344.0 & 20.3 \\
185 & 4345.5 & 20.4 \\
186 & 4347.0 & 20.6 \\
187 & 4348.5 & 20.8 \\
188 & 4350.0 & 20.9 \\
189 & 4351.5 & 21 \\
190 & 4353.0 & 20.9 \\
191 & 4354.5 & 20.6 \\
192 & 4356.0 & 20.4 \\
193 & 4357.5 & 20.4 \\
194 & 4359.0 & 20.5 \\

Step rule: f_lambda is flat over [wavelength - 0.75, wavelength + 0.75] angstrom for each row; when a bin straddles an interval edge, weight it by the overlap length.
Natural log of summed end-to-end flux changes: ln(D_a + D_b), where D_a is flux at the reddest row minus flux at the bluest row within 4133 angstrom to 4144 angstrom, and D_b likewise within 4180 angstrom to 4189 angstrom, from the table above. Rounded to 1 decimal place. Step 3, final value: -1.6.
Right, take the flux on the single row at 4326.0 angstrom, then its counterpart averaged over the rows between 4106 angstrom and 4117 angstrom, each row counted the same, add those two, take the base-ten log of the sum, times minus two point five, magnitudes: -3.97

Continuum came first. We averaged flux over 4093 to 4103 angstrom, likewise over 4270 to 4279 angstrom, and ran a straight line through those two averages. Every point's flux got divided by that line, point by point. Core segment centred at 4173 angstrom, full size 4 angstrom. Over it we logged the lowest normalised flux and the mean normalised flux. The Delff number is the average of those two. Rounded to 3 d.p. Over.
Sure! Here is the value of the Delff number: 0.945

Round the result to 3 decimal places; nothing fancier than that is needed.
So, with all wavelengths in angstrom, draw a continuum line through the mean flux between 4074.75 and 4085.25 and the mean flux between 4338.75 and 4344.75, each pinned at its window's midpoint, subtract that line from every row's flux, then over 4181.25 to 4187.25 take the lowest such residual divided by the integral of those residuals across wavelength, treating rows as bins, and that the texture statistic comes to 0.175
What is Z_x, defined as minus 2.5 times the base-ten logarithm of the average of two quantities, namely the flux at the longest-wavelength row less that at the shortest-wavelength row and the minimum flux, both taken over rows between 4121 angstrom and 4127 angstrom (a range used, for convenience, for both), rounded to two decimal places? -2.48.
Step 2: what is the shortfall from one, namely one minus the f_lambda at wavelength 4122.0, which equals -18.5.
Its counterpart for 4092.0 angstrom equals -18.6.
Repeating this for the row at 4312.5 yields -17.5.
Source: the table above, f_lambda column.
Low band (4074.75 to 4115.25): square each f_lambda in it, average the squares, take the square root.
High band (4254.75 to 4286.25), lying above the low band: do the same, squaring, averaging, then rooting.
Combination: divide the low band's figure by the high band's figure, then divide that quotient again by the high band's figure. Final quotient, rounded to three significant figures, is 0.0499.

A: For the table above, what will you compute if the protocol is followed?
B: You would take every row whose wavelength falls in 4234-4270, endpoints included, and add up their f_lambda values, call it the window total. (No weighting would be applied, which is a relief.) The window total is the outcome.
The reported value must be 443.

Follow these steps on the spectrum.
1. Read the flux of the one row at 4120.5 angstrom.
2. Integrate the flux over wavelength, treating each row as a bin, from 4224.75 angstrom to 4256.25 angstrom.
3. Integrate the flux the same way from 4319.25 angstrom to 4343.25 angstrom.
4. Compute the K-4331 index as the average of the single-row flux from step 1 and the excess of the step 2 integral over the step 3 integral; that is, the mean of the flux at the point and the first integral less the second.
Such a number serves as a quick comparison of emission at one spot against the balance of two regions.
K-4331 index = 51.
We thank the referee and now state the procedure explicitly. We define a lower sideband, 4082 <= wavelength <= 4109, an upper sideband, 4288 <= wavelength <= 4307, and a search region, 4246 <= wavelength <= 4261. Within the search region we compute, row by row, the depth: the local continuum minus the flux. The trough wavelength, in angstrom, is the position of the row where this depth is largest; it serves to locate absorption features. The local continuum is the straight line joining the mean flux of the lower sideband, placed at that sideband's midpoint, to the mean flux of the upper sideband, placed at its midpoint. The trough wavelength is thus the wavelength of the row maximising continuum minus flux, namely 4246.5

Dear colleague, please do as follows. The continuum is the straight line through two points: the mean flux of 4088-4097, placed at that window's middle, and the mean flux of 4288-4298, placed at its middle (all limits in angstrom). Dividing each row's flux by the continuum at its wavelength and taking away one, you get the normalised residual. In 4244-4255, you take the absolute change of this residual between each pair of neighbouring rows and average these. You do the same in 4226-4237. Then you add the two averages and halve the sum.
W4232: 0.0077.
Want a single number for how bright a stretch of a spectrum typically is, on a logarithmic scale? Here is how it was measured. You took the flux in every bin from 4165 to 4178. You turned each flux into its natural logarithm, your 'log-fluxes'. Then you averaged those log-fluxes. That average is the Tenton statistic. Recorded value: 2.91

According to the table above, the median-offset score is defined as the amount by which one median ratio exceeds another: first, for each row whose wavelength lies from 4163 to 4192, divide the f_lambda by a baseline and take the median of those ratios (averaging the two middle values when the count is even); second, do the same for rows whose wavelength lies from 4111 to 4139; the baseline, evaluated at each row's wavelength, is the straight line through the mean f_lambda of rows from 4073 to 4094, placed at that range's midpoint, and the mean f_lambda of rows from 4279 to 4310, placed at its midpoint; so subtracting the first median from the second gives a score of 0.033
